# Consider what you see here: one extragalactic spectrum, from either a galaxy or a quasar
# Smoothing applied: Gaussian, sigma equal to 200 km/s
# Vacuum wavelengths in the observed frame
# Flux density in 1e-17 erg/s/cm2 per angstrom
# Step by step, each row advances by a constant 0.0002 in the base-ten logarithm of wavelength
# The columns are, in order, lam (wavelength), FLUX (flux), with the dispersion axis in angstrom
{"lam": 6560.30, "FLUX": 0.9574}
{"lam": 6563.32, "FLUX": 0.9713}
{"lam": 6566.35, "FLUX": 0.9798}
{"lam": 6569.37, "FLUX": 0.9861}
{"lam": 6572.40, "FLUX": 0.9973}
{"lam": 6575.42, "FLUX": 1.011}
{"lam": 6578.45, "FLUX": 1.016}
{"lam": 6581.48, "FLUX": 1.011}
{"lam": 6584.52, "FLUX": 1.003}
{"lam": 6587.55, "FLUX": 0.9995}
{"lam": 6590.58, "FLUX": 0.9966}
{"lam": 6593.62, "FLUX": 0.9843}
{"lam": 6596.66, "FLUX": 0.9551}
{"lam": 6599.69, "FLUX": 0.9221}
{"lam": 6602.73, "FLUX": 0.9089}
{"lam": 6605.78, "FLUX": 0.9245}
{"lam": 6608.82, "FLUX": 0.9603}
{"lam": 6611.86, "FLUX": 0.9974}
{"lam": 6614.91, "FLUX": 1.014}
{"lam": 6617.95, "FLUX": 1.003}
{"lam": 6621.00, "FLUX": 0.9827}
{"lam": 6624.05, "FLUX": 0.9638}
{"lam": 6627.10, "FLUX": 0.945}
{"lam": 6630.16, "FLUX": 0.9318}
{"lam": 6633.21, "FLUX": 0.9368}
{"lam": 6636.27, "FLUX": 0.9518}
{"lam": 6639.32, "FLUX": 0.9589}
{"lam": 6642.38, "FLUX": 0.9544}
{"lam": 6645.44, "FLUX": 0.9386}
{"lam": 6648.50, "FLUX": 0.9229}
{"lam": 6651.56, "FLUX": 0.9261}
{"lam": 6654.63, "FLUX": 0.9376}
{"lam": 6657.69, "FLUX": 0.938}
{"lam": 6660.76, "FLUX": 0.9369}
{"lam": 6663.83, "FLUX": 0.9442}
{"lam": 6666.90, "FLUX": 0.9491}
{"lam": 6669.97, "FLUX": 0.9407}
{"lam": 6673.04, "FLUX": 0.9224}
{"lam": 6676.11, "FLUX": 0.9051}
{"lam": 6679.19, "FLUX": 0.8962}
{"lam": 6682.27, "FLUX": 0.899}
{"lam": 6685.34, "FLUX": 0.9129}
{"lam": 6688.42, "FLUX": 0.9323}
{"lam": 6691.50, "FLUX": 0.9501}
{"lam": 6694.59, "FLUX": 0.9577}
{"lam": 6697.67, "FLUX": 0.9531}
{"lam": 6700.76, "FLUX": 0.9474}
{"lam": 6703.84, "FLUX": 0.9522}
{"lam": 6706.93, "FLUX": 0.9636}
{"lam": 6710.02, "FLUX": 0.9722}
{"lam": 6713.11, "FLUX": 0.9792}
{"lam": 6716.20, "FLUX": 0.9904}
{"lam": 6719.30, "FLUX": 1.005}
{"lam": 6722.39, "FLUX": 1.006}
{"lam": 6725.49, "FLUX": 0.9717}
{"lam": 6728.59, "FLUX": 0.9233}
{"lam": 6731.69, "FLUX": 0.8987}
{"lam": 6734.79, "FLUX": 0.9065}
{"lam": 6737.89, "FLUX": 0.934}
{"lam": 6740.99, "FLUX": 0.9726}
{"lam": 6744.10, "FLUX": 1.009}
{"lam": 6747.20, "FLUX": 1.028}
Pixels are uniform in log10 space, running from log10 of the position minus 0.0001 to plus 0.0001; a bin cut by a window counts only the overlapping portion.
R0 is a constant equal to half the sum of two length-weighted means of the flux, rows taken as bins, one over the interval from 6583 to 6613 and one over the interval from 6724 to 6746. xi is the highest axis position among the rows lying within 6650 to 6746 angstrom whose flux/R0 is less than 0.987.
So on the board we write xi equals 6737.89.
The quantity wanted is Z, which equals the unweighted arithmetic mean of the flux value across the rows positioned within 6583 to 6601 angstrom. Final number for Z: 0.98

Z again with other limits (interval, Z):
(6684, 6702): 0.94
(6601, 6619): 0.97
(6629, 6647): 0.95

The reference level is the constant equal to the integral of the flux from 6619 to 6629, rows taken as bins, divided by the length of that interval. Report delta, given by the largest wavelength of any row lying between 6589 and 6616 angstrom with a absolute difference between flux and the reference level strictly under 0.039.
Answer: 6611.86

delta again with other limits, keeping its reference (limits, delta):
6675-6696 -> 6694.59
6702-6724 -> 6716.20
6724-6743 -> 6740.99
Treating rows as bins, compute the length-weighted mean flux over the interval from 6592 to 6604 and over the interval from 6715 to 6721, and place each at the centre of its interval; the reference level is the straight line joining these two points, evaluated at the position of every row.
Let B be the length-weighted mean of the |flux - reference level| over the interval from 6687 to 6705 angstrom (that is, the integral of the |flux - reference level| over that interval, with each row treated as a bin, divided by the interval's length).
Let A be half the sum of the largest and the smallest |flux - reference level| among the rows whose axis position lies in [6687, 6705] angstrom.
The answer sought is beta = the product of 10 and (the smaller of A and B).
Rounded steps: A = 0.041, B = 0.039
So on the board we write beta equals 0.39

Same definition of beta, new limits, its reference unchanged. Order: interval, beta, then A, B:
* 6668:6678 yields 0.55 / 0.055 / 0.055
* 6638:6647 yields 0.14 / 0.015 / 0.014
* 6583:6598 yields 0.39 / 0.039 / 0.048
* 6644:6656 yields 0.35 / 0.035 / 0.036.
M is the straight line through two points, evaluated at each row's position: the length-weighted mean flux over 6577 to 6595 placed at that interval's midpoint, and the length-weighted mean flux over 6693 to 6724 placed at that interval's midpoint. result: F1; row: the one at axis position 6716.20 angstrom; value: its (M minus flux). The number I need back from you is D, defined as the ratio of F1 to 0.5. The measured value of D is -0.040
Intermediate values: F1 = -0.020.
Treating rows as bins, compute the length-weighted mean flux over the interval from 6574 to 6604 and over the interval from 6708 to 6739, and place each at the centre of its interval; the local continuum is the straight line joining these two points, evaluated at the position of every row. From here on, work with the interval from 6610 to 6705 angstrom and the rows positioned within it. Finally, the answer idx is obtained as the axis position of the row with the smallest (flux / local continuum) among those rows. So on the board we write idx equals 6679.19 angstrom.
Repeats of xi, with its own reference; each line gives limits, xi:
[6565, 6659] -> 6657.69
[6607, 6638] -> 6633.21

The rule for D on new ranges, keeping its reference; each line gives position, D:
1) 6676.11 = 0.150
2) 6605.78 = 0.145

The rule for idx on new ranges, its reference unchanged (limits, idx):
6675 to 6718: 6679.19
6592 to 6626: 6602.73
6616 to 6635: 6630.16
